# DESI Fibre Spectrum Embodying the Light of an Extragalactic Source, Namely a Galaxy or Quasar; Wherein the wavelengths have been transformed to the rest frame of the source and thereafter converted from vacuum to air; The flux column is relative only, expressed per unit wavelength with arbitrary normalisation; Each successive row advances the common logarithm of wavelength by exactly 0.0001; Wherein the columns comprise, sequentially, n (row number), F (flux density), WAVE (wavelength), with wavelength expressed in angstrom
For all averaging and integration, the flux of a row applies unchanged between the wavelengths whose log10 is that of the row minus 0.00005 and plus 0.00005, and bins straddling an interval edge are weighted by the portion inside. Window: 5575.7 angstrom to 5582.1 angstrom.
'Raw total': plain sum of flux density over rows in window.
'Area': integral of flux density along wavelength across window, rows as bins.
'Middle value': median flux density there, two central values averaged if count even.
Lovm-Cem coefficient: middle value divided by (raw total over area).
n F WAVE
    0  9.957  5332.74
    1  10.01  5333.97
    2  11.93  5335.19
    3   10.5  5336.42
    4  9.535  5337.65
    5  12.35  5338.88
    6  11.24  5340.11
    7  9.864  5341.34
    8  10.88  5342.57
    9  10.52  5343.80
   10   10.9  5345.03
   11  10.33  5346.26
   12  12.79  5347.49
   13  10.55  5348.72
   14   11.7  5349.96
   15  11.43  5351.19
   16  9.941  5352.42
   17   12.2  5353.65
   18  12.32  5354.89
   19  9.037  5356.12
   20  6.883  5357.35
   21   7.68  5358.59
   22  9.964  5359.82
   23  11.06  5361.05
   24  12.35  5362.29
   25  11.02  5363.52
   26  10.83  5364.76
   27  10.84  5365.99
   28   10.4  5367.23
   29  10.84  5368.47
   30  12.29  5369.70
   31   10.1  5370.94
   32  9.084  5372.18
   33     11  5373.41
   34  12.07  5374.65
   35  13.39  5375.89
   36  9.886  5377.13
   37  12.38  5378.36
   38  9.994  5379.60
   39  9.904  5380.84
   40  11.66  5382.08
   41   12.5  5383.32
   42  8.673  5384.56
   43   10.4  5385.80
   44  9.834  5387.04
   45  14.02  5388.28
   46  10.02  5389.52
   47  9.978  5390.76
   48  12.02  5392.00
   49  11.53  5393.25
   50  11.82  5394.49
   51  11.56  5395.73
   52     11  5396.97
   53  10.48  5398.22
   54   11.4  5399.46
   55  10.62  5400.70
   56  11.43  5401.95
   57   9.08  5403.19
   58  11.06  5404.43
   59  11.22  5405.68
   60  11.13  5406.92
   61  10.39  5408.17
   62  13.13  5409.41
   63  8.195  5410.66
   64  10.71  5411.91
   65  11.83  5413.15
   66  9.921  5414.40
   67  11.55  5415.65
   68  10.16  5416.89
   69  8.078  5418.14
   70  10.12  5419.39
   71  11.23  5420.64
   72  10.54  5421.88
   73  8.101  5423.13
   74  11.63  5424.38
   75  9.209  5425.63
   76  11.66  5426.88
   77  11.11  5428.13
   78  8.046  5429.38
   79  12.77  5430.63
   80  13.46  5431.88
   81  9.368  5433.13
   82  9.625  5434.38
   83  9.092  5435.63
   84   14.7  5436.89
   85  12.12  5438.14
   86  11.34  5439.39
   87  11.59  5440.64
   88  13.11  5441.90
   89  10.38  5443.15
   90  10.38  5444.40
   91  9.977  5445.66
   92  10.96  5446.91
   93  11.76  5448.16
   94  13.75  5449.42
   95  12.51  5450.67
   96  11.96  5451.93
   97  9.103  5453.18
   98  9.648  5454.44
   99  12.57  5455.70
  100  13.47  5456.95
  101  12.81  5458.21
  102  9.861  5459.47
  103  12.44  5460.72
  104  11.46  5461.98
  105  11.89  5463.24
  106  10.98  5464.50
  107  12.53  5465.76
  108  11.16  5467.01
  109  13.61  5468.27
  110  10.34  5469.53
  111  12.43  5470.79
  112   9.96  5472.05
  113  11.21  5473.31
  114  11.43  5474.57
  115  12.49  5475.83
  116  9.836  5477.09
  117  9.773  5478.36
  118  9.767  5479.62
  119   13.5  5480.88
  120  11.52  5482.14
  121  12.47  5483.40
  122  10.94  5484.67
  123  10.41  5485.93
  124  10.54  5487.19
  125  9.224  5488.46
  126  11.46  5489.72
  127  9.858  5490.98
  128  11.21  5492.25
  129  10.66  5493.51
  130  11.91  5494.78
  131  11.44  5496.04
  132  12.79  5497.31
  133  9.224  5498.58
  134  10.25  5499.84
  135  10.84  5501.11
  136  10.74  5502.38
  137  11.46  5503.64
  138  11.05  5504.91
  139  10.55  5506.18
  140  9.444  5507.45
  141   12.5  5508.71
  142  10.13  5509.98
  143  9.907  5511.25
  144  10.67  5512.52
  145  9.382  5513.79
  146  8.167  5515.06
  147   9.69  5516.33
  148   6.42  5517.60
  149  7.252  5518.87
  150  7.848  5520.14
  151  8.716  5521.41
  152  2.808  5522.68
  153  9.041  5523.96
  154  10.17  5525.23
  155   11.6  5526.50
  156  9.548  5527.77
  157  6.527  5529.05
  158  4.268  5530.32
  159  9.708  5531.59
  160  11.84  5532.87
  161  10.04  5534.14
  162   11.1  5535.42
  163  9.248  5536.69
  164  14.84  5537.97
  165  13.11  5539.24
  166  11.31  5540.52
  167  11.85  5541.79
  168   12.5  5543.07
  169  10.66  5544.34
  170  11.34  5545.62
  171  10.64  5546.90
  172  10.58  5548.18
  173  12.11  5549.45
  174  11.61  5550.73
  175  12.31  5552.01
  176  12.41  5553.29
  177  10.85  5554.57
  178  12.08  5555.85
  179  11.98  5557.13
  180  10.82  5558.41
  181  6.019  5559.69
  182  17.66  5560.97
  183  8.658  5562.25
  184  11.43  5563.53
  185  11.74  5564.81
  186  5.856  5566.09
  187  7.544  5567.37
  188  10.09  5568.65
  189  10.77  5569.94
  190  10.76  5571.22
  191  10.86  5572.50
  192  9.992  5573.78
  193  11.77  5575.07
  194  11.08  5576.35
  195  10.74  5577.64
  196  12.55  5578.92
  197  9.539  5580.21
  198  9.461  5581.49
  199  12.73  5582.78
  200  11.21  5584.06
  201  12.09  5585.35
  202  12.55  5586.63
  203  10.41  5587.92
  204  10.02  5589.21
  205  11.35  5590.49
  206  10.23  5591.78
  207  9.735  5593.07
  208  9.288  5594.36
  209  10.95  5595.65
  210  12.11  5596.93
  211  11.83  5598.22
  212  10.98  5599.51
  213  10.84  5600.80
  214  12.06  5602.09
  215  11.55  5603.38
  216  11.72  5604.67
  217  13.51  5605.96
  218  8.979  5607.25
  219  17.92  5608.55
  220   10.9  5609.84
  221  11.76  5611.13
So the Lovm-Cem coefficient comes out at 13.8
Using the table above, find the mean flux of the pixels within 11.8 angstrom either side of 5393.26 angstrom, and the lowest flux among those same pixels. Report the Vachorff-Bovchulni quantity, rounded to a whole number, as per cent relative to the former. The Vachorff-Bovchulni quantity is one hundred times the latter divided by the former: 79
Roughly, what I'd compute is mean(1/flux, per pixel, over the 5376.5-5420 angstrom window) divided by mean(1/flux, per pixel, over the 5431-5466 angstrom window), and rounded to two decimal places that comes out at 1.07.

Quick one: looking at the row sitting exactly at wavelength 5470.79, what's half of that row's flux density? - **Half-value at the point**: 6.2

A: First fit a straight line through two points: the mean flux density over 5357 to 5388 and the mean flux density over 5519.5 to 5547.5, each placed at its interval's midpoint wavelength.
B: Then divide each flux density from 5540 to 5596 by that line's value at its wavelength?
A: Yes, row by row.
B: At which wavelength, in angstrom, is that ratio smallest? 5566.09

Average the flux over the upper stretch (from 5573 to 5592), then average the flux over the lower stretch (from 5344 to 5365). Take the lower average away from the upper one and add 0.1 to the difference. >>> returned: 0.5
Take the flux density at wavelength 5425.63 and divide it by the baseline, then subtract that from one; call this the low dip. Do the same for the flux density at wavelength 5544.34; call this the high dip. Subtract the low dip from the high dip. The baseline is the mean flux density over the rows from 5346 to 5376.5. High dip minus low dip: -0.13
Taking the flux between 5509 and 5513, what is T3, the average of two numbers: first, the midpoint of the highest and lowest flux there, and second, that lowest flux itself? 10.1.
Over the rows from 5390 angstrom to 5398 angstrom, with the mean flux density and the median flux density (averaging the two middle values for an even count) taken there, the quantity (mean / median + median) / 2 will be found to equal 6.26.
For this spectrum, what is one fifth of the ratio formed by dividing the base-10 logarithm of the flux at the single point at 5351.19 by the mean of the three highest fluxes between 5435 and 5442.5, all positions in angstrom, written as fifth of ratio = 0.0159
